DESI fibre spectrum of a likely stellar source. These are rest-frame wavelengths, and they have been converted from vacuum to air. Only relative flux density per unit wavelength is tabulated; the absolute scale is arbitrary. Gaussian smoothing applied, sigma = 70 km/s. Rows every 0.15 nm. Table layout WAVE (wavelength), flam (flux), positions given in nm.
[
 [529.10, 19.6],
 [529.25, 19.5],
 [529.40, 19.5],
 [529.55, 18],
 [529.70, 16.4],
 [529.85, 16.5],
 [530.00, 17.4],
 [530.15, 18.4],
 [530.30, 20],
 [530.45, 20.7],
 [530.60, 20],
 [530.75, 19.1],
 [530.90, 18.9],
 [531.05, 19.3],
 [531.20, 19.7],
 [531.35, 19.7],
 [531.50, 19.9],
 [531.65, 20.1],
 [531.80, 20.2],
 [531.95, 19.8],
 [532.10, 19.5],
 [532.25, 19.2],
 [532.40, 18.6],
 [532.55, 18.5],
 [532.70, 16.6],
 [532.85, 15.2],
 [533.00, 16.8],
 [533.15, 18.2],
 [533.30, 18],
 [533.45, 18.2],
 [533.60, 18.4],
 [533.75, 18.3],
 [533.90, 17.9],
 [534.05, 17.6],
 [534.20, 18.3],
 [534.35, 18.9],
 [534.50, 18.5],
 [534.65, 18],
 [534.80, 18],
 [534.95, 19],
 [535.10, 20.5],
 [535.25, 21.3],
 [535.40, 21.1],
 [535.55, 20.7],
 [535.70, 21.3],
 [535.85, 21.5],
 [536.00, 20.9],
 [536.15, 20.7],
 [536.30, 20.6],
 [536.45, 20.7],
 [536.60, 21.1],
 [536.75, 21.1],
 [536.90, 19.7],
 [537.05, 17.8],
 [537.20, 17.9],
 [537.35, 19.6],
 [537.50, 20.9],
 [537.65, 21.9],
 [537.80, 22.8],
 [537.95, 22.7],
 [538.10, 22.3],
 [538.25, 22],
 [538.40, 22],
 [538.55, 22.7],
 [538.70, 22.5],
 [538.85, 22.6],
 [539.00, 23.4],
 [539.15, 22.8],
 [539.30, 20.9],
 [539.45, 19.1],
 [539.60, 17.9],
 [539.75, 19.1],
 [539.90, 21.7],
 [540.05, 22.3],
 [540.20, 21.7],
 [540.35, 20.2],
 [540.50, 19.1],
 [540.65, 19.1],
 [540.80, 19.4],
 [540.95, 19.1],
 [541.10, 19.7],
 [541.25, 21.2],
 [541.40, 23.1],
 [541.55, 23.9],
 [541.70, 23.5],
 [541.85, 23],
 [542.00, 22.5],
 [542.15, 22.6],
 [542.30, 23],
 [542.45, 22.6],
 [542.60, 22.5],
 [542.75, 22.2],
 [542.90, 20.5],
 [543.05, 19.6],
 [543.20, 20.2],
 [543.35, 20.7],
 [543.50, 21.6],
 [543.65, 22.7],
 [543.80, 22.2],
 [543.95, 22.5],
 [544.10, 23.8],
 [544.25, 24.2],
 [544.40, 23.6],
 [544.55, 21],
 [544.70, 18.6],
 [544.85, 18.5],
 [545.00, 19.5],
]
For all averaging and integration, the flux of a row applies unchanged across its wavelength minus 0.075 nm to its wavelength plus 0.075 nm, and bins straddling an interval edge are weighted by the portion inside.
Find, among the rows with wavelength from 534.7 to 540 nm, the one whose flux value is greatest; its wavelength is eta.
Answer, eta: 539.00 nm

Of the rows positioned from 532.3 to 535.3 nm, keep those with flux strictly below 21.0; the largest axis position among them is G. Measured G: 535.10 nm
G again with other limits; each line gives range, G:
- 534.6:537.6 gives 537.50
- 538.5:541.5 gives 541.10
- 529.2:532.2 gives 532.10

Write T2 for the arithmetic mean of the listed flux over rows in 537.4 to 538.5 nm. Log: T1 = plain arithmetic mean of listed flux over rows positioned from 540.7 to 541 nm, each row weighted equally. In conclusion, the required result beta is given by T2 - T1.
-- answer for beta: 2.8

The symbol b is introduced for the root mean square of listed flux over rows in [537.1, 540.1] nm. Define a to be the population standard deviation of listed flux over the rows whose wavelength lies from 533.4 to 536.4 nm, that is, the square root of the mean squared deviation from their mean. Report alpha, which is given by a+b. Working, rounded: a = 1.4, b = 21.4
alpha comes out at 22.8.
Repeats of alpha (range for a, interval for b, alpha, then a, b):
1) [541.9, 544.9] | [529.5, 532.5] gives 20.7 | 1.6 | 19.1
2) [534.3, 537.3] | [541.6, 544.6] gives 23.6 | 1.3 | 22.3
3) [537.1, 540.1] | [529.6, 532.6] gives 20.8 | 1.7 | 19.1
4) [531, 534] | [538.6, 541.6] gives 22.3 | 1.3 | 21.0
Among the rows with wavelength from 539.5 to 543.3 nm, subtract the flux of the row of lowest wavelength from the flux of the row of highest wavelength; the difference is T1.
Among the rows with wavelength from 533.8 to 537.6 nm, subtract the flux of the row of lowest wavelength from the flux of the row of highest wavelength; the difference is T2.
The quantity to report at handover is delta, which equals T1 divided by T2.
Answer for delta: 0.8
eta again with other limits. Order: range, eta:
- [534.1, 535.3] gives 535.25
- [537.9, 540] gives 539.00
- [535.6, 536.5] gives 535.85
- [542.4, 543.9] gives 543.65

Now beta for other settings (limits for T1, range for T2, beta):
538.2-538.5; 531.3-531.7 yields -2.1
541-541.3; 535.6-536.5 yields 0.5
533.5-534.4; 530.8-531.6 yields 1.3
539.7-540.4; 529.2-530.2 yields -3.0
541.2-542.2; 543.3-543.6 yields -1.7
